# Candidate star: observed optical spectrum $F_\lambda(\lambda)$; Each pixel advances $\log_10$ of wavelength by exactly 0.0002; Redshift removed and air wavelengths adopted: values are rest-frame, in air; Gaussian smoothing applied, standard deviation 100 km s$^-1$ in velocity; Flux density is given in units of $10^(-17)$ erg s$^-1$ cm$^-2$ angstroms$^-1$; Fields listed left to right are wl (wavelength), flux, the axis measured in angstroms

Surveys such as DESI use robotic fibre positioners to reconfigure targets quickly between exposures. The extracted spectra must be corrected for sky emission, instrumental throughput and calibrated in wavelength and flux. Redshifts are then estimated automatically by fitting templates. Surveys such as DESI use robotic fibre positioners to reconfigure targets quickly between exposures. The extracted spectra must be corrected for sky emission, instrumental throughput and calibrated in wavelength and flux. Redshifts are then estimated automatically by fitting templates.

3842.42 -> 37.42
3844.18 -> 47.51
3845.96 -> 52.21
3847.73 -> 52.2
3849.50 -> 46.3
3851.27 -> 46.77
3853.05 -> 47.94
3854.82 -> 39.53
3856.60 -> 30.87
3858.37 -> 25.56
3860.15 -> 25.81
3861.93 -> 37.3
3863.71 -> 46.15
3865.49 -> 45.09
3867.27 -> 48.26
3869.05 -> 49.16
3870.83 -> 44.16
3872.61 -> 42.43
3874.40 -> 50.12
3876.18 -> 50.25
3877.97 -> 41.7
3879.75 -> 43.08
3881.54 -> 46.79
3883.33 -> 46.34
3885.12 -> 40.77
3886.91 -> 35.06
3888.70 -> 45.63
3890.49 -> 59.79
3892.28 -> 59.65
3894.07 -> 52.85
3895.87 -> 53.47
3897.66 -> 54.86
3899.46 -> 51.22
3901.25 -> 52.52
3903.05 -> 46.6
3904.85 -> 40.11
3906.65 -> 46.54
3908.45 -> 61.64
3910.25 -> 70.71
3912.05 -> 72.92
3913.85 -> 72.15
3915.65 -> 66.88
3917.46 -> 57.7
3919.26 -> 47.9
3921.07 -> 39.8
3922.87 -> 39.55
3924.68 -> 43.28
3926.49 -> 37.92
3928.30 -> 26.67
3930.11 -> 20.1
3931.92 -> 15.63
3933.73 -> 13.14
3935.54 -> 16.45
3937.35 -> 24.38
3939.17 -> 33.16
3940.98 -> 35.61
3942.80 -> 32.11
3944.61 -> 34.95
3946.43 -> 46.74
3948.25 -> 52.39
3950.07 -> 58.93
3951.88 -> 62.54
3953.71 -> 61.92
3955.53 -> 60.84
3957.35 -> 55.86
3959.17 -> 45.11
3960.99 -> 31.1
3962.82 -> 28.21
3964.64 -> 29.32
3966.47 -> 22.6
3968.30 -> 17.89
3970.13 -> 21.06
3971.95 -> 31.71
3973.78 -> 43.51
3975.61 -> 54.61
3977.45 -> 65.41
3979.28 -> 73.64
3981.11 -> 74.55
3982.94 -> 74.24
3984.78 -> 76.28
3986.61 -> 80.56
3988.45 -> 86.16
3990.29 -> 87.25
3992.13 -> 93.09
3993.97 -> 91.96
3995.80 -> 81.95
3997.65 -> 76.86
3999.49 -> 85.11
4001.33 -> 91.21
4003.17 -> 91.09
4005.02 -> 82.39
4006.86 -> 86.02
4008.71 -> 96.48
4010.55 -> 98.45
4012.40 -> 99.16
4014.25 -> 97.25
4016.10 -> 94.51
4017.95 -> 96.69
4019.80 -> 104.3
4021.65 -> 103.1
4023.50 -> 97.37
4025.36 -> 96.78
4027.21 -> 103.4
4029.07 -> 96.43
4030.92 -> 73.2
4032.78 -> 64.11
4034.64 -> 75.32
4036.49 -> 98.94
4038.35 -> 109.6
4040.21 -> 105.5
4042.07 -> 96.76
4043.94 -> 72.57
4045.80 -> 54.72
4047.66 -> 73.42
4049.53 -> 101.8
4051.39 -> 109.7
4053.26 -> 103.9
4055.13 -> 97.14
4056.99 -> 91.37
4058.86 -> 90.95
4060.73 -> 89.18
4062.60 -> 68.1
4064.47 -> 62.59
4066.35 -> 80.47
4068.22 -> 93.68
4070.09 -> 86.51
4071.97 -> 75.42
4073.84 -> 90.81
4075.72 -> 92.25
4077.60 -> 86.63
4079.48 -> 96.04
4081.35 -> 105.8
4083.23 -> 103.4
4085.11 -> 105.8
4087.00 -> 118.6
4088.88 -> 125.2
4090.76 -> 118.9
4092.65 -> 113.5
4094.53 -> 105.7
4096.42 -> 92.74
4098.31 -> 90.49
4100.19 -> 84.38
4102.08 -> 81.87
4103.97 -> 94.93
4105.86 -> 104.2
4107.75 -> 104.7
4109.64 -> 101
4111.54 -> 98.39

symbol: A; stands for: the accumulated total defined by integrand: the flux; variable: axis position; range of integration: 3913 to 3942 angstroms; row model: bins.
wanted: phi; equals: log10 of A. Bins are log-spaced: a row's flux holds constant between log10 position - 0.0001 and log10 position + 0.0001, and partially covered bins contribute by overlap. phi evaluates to 3.0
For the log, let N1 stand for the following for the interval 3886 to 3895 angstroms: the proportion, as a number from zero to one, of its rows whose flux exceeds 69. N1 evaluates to 0.00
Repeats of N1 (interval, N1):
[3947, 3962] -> 0.00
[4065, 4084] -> 1.00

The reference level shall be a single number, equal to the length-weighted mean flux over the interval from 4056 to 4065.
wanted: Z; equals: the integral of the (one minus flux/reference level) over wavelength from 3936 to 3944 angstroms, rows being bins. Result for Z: 5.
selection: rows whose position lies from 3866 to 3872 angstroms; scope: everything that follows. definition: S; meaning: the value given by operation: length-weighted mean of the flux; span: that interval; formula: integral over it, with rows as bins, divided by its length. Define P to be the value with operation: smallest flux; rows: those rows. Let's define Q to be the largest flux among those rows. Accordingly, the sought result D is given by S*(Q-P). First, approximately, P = 44.16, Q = 49.16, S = 47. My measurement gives 234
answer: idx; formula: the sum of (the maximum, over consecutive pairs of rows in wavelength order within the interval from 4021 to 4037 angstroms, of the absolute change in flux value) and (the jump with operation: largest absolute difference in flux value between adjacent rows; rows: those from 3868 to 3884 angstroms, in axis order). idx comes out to 32.2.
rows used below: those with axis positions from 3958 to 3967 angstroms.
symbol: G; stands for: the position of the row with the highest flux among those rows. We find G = 3959.17 angstroms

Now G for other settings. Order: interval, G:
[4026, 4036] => 4027.21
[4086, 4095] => 4088.88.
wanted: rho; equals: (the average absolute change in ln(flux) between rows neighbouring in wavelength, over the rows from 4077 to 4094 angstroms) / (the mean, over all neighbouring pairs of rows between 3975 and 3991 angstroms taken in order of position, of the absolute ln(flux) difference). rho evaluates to 1.07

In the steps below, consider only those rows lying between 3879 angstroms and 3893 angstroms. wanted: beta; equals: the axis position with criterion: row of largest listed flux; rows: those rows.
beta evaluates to 3890.49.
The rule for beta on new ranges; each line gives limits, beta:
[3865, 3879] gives 3876.18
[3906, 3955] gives 3912.05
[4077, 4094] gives 4088.88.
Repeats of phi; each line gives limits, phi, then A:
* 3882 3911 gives 3.2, 1477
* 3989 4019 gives 3.4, 2718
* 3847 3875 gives 3.1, 1182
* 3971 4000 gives 3.3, 2127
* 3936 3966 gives 3.1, 1279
